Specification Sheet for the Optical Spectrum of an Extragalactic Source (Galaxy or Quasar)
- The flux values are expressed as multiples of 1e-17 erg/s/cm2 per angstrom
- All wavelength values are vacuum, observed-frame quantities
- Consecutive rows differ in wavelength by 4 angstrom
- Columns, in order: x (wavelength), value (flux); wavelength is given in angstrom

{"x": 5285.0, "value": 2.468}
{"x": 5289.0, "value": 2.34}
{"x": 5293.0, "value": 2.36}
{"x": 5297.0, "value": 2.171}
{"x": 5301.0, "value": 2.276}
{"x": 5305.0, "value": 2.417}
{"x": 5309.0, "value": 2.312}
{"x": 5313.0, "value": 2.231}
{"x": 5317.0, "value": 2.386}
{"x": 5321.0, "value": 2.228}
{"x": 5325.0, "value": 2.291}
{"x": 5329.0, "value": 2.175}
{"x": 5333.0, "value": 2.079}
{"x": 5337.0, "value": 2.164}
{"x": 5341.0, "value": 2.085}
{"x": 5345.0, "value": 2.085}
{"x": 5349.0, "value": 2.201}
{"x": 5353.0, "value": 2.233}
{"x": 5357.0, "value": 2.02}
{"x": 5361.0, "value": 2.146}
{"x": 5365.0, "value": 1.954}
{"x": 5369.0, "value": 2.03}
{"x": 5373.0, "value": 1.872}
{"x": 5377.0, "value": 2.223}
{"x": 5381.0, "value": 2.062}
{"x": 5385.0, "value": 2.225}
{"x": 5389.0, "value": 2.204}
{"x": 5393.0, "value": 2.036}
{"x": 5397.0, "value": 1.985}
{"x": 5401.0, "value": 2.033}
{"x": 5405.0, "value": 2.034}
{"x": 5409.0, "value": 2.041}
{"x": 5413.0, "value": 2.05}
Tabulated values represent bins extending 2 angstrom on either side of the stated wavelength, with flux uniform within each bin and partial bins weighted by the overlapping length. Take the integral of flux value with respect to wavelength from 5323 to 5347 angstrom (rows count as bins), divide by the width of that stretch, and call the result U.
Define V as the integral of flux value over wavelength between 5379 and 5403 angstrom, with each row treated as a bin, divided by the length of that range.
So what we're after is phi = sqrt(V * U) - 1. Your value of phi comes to 1.12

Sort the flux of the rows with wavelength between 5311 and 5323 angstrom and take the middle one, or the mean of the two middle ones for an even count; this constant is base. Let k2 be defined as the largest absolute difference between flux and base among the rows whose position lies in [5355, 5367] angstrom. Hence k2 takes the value 0.28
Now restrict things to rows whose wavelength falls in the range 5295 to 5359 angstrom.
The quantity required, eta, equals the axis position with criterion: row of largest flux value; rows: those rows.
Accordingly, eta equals 5305.0 angstrom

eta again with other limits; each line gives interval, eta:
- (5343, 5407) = 5353.0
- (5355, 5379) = 5377.0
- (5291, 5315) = 5305.0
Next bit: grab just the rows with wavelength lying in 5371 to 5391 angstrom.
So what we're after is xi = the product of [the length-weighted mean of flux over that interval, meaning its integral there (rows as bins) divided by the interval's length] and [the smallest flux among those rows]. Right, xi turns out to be 4.0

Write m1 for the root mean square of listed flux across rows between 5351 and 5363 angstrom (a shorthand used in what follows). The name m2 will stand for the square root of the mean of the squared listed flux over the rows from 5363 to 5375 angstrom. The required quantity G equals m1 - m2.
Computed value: 0.18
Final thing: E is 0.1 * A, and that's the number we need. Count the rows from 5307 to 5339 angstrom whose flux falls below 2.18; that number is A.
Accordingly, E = 0.30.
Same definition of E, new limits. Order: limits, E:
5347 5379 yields 0.50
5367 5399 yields 0.50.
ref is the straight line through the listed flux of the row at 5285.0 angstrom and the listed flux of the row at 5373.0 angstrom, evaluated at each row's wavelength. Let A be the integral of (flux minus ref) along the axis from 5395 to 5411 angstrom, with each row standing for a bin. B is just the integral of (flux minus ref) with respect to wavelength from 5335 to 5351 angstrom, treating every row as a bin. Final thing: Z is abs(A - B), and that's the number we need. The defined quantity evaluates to 5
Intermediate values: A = 5.7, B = 0.9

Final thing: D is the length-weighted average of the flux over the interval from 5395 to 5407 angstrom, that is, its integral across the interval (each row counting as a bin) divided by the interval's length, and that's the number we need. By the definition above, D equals 2.02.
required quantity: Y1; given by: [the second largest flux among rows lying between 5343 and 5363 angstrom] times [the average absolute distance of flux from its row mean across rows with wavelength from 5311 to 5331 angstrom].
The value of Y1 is 0.134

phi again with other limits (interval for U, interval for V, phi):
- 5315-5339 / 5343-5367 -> 1.16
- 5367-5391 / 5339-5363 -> 1.12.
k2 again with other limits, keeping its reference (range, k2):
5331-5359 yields 0.21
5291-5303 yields 0.13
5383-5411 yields 0.25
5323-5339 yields 0.15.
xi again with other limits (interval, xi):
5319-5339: 4.5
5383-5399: 4.2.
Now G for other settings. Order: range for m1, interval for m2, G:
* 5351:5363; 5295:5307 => -0.16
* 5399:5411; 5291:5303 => -0.23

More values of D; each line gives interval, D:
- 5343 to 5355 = 2.17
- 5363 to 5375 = 1.95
